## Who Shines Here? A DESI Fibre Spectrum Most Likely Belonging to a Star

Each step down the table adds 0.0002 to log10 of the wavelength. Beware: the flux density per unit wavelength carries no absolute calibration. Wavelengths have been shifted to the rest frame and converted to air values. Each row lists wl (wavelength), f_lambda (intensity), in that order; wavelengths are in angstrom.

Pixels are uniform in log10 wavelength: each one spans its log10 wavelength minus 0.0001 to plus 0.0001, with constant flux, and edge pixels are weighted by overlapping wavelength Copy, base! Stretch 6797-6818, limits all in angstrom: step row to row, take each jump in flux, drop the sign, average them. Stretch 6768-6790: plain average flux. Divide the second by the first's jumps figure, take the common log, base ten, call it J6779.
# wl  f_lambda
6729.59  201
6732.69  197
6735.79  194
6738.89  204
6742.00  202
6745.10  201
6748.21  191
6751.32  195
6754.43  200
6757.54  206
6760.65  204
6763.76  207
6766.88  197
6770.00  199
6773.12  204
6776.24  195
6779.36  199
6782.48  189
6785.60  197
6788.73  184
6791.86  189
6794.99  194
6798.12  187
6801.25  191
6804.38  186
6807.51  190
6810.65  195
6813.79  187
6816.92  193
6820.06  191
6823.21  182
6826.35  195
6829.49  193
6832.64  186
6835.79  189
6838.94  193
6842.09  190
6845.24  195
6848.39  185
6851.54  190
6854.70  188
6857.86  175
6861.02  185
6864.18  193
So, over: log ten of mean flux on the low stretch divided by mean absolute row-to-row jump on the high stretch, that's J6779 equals 1.56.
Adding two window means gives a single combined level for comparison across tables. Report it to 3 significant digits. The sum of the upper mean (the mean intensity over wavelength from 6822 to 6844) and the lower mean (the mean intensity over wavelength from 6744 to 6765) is 390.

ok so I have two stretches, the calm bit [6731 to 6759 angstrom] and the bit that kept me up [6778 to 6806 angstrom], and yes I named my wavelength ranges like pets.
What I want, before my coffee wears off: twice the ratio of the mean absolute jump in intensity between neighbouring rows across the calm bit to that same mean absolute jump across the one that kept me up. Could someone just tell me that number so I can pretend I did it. 1.4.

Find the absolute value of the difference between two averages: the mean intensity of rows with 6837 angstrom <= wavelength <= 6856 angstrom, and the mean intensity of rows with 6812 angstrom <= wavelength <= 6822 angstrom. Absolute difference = 0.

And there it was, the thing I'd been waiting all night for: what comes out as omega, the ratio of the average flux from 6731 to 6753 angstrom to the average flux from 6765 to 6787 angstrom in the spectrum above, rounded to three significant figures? 1.00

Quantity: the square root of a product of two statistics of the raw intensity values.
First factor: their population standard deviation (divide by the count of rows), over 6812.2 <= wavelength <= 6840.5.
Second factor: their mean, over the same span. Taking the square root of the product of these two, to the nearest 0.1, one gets 27.5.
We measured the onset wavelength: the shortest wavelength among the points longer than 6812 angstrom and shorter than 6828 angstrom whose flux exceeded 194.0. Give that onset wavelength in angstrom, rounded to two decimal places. 6826.35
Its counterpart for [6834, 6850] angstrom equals 6845.24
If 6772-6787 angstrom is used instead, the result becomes 6773.12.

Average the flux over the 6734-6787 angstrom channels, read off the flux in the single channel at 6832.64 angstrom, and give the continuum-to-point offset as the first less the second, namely 13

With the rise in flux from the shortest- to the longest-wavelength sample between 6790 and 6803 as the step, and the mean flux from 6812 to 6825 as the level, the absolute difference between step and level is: 186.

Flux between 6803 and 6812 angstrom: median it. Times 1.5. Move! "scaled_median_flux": 285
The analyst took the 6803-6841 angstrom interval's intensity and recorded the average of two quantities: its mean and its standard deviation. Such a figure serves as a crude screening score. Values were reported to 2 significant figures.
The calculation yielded 97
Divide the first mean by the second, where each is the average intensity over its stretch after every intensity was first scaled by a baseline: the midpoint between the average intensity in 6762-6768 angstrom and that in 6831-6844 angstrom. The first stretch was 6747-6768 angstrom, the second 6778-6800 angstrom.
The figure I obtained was 1.05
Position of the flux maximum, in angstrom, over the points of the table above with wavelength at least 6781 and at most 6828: 6785.60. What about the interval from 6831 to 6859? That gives 6845.24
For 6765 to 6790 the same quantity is 6773.12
